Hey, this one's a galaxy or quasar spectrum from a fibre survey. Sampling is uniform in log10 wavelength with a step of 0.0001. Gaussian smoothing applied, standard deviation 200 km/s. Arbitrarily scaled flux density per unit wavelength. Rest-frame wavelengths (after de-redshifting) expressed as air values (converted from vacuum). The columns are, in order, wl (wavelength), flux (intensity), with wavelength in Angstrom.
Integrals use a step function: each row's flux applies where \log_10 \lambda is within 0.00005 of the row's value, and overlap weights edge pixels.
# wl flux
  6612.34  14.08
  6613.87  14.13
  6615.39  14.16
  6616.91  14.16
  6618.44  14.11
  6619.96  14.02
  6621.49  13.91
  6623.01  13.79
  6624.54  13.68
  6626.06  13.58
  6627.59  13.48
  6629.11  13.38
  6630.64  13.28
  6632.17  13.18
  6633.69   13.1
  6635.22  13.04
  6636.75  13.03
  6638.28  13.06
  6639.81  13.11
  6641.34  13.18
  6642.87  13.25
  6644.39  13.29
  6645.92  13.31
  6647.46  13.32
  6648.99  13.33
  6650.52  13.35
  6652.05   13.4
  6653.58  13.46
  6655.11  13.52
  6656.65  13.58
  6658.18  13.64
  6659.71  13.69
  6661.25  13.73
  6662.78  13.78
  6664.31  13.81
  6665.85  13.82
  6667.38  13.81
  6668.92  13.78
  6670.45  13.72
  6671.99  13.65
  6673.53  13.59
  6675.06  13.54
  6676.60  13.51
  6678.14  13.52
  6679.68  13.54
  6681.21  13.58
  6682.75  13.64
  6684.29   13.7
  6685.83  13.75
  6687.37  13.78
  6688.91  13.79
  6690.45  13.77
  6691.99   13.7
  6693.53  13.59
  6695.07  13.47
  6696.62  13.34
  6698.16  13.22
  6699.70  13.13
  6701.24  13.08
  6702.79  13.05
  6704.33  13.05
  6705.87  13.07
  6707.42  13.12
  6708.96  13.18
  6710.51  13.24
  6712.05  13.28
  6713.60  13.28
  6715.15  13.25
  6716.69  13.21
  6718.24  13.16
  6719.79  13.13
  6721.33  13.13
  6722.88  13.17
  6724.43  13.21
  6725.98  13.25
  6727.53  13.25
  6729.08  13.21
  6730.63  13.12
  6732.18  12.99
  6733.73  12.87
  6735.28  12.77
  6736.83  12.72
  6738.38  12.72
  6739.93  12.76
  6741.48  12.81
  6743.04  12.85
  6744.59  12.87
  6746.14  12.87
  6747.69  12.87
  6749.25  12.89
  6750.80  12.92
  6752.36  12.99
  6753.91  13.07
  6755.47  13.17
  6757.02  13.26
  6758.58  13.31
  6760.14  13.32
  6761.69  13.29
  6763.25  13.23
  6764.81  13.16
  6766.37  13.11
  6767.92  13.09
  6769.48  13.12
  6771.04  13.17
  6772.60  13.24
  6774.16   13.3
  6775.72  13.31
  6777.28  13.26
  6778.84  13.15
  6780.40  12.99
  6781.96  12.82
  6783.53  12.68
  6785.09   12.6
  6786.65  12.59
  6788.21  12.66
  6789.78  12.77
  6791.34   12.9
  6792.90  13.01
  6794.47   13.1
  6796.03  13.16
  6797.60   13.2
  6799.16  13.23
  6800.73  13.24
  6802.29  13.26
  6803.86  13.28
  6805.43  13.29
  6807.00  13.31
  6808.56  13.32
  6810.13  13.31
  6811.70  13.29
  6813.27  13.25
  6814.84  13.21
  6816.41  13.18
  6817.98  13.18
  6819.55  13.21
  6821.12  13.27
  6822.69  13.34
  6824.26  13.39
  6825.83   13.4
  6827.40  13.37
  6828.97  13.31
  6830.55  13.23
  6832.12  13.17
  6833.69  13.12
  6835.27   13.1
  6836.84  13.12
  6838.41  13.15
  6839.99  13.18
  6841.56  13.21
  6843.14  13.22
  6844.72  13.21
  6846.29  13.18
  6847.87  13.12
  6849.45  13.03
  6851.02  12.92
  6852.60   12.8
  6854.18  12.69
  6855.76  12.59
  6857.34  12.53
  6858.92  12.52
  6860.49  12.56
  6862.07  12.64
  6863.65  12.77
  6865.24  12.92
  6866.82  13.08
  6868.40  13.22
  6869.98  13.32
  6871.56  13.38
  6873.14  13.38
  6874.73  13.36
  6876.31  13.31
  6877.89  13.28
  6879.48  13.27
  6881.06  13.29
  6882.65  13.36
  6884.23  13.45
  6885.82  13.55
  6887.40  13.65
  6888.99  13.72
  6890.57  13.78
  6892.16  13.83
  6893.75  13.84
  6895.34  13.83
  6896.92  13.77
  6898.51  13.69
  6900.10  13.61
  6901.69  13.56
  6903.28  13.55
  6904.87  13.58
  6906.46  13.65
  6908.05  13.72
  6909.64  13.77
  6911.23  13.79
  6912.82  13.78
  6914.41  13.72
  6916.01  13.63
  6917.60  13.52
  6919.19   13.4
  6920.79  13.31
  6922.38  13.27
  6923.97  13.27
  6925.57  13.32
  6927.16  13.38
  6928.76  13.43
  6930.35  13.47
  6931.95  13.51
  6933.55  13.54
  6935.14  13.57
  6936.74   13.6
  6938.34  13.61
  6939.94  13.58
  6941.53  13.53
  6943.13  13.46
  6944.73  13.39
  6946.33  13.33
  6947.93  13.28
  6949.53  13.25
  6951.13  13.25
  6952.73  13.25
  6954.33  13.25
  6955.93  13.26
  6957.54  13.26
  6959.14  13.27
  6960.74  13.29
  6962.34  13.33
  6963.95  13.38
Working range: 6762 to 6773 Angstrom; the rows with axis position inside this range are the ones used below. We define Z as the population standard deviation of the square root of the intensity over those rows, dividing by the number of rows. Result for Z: 0.007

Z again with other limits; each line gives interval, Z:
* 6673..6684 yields 0.006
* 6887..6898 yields 0.009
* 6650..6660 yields 0.016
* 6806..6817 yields 0.007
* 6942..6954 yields 0.010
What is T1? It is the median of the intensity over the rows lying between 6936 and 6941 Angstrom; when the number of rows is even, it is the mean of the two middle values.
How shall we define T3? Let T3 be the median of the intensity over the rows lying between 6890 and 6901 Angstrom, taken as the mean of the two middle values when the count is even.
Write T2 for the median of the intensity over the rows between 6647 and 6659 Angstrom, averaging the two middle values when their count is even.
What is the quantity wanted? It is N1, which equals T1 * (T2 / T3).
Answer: 13.3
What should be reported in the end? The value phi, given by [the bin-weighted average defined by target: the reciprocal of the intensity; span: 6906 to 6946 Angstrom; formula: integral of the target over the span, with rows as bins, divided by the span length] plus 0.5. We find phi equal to 0.5739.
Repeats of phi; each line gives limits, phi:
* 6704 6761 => 0.5766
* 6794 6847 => 0.5756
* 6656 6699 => 0.5733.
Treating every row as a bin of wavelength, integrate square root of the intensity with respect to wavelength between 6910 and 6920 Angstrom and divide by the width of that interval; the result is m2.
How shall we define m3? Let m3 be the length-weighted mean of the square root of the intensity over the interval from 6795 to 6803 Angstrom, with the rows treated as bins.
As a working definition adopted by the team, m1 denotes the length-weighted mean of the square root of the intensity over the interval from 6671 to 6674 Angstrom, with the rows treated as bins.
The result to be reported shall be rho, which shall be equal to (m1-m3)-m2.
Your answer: -3.65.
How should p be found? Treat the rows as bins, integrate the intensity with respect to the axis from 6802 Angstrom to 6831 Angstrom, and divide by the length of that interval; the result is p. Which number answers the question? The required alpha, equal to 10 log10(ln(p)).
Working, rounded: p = 13.3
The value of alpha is 4.13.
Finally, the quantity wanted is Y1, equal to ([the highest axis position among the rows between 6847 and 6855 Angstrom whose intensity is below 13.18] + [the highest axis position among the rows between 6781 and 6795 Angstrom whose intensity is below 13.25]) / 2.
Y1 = 6824.3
